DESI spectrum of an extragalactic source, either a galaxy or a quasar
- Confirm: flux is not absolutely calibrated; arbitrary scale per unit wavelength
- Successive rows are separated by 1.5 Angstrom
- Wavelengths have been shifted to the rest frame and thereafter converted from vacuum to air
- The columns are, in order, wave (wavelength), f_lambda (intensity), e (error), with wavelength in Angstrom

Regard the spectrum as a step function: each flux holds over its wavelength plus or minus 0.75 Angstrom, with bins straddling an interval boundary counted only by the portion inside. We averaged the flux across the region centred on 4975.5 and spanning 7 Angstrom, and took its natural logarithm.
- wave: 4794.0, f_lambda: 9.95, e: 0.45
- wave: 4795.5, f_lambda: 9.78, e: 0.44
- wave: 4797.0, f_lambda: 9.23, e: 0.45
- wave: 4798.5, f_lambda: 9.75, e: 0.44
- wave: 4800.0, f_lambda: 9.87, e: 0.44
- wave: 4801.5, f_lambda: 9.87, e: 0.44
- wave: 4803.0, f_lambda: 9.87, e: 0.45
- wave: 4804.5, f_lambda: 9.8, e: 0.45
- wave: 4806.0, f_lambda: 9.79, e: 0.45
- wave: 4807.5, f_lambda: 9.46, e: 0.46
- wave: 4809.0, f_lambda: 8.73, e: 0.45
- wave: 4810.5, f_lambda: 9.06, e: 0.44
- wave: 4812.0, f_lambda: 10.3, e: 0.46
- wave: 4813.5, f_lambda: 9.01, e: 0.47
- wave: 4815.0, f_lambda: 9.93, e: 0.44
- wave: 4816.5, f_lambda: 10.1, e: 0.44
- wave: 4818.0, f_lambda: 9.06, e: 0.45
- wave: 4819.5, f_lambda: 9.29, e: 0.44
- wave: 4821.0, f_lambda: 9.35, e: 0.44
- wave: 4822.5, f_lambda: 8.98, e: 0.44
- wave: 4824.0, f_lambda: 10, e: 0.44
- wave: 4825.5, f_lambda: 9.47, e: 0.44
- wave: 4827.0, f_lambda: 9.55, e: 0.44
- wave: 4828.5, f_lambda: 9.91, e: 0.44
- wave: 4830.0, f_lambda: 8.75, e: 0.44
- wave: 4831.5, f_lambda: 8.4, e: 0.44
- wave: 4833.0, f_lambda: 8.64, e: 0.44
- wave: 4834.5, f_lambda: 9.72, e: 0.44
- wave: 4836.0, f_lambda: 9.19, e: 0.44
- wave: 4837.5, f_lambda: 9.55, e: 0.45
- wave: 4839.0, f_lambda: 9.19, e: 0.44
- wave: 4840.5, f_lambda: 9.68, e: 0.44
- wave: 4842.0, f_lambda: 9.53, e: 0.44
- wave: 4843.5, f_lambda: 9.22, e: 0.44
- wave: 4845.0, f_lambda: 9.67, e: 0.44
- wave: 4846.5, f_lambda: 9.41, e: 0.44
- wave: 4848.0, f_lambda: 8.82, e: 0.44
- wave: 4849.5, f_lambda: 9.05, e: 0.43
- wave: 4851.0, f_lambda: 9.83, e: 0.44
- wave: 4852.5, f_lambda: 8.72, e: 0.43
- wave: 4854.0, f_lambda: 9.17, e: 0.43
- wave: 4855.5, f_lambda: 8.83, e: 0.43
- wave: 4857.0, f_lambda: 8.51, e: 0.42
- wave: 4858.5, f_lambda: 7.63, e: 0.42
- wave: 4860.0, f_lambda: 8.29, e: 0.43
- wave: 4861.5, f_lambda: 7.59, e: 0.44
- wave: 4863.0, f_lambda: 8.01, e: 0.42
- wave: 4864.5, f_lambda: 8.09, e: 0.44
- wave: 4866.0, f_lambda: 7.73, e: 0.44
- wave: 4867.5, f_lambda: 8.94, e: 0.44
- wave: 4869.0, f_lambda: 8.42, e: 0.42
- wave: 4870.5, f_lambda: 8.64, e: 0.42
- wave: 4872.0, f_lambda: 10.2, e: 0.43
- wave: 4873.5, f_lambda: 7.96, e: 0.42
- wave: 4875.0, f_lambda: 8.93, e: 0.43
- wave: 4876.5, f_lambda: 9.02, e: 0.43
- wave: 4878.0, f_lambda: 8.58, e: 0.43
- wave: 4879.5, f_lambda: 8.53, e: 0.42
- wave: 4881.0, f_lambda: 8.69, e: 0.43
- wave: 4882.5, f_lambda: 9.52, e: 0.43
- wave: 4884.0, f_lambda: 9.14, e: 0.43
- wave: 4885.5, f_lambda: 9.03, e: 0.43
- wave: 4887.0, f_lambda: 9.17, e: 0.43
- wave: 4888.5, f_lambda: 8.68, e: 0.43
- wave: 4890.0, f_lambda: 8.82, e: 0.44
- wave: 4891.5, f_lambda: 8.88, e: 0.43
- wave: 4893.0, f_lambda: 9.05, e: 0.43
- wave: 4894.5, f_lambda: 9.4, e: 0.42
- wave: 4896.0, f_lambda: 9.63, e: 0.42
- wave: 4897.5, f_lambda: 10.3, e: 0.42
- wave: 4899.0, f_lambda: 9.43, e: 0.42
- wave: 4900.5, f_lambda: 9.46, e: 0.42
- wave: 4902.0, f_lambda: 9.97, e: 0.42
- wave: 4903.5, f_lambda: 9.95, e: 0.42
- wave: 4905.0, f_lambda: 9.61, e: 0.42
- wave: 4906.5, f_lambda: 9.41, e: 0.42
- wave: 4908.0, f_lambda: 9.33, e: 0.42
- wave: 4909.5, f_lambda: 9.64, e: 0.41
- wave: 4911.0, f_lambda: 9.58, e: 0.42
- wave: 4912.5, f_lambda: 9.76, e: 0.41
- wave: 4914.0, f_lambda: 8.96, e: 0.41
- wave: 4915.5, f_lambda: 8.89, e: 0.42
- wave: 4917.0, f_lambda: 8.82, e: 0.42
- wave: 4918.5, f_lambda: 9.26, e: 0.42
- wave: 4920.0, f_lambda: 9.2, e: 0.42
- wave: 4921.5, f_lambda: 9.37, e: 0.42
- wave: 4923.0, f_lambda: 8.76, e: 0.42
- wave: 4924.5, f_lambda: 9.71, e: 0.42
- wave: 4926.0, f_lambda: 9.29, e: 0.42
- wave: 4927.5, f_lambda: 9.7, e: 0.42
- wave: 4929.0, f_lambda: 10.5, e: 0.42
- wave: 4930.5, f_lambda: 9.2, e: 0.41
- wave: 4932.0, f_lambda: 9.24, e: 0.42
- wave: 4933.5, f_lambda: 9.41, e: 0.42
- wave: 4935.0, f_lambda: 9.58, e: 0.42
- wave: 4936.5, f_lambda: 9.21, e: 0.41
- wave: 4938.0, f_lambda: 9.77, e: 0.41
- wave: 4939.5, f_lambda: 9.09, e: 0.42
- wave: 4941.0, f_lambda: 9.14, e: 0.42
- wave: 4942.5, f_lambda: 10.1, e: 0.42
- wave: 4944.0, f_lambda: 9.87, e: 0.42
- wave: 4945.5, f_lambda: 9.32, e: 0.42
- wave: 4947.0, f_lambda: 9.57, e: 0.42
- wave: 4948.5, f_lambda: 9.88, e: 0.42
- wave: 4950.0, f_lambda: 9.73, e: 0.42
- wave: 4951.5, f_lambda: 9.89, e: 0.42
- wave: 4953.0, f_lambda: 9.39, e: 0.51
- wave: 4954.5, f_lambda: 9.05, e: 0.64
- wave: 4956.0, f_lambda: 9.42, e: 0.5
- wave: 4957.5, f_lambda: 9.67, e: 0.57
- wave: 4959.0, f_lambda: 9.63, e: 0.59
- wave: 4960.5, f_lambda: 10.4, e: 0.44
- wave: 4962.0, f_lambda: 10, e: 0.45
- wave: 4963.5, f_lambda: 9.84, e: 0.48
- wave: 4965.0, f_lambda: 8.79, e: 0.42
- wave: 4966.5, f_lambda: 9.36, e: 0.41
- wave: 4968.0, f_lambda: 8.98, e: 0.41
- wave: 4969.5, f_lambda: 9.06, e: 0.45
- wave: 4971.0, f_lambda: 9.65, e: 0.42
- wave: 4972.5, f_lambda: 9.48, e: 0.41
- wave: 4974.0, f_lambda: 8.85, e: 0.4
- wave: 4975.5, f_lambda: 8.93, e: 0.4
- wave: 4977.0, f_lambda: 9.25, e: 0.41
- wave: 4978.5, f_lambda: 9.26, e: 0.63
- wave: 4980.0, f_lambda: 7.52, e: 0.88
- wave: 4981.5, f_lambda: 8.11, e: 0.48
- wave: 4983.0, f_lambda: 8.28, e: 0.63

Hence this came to 2.21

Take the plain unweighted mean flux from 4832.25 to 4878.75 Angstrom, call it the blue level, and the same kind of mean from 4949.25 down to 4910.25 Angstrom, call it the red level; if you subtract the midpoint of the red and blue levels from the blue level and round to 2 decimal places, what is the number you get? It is -0.28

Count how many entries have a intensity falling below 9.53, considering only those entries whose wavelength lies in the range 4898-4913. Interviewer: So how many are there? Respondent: 4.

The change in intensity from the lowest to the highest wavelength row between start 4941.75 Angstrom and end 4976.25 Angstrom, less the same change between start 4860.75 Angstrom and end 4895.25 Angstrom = -3.0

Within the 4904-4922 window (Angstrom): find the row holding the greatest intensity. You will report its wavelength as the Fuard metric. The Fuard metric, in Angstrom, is 4912.5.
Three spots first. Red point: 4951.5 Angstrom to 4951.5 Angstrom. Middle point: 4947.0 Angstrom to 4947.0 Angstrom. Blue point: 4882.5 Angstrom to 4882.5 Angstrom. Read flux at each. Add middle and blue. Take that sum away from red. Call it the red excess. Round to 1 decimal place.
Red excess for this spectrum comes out -9.2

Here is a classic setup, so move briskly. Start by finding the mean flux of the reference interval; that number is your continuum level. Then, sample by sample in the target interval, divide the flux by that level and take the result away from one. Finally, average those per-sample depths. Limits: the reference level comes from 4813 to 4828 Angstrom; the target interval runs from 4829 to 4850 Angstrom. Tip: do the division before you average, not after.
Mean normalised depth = 0.03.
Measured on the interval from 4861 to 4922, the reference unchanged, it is 0.04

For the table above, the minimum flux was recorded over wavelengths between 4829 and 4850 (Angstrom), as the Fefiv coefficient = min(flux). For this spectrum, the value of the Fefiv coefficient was 8.4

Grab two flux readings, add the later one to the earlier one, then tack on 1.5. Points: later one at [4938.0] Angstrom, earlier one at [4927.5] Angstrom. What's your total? 21.0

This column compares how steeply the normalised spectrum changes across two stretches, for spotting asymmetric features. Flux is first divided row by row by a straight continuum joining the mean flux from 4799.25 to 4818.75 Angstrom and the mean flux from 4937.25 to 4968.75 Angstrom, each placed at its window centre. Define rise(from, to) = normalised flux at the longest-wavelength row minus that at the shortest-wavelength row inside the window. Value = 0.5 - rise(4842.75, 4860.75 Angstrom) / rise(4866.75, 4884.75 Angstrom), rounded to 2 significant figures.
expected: 5.0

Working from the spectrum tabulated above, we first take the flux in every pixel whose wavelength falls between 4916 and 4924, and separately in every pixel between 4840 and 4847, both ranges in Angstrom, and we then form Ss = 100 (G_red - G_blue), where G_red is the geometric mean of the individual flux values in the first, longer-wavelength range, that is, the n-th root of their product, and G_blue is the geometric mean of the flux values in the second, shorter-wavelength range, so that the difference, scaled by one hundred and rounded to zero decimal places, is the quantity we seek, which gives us -42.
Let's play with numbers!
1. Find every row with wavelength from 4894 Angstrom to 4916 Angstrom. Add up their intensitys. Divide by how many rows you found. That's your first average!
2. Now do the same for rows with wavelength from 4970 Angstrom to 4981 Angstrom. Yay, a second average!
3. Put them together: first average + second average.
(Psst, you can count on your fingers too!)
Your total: 18.5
